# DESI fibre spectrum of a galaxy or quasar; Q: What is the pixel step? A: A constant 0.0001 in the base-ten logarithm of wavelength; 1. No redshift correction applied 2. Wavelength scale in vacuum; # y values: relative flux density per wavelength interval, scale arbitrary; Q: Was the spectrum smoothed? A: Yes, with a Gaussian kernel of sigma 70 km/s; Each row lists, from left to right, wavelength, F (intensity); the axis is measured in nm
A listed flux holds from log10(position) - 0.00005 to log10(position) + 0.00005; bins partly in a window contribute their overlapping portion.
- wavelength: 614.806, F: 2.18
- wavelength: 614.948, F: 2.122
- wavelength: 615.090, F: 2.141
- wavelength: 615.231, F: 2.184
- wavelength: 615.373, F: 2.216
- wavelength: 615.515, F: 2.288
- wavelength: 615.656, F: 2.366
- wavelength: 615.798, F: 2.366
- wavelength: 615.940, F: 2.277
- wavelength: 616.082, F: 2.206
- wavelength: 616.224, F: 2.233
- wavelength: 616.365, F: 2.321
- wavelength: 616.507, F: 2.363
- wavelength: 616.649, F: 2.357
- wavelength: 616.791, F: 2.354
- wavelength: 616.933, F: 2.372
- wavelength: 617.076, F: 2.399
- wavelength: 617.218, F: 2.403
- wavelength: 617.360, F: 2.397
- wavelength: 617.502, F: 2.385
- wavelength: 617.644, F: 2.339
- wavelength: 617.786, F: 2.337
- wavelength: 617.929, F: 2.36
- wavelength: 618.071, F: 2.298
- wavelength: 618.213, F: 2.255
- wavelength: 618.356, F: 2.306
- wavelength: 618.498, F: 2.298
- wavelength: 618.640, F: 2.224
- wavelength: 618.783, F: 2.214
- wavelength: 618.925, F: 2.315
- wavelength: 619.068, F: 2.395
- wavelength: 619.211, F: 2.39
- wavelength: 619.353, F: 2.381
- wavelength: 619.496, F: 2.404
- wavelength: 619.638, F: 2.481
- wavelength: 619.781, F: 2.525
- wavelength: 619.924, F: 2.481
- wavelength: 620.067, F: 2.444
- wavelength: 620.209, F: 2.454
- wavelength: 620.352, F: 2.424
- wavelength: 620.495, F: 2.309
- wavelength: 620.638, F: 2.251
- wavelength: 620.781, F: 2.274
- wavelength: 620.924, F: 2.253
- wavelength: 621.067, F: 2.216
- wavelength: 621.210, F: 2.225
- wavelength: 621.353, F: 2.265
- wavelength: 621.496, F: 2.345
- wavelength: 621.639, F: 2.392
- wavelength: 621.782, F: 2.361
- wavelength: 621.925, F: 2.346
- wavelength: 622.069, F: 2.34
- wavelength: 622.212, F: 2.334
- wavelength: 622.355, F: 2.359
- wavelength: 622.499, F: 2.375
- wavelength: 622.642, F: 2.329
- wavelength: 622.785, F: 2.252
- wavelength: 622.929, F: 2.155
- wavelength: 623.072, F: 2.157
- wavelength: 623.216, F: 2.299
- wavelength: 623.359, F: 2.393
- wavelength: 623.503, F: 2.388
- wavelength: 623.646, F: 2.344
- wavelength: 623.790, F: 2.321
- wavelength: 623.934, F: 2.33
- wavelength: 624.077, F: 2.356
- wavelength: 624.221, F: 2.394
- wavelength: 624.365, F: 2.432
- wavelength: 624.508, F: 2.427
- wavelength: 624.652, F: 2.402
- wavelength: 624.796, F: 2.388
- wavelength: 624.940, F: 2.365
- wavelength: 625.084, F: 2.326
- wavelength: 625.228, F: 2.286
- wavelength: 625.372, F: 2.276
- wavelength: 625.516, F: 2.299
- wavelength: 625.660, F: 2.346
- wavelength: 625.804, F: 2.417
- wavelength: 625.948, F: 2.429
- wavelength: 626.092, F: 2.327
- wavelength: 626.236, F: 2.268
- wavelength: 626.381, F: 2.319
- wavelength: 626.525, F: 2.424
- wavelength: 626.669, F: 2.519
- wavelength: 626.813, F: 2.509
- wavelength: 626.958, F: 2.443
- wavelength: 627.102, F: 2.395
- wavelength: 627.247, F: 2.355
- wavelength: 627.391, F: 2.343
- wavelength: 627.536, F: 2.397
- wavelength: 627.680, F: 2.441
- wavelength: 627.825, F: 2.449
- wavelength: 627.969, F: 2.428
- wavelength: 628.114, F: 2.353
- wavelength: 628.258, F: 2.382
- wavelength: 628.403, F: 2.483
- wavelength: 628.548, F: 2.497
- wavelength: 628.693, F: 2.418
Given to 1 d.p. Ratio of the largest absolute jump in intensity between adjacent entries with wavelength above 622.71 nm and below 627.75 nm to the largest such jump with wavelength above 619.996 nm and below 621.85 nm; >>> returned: 1.2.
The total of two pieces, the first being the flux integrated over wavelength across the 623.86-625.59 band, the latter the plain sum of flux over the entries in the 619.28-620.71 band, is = 28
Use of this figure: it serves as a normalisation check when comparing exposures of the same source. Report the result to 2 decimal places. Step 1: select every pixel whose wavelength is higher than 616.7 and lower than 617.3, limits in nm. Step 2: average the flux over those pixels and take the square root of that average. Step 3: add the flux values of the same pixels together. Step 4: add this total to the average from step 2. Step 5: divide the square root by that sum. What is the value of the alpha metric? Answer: 0.13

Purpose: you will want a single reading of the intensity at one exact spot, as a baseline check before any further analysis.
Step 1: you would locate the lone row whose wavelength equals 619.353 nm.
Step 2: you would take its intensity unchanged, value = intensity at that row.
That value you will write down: 2.381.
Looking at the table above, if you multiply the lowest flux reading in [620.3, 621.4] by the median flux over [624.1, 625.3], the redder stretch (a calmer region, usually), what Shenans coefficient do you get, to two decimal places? 5.30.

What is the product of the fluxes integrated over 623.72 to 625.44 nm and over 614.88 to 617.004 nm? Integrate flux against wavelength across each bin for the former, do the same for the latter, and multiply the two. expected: 20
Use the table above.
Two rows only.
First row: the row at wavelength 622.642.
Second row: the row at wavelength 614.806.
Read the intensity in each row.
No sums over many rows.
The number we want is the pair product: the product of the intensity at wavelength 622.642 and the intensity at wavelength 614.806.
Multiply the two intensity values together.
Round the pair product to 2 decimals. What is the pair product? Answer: 5.08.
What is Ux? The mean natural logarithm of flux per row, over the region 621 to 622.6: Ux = 0.843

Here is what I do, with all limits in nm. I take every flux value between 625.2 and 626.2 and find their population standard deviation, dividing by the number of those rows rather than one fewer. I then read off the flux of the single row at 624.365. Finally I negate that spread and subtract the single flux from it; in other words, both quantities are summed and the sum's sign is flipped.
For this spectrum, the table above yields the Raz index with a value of -2.49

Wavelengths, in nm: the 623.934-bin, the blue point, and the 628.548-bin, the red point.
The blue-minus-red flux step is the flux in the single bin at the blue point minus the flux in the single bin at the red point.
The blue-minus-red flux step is -0.17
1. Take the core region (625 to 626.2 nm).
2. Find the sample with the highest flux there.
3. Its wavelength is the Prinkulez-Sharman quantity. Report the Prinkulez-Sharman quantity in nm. 625.948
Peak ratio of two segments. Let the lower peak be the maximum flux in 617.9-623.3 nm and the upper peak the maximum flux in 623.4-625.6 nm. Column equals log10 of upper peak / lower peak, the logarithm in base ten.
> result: -0.016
